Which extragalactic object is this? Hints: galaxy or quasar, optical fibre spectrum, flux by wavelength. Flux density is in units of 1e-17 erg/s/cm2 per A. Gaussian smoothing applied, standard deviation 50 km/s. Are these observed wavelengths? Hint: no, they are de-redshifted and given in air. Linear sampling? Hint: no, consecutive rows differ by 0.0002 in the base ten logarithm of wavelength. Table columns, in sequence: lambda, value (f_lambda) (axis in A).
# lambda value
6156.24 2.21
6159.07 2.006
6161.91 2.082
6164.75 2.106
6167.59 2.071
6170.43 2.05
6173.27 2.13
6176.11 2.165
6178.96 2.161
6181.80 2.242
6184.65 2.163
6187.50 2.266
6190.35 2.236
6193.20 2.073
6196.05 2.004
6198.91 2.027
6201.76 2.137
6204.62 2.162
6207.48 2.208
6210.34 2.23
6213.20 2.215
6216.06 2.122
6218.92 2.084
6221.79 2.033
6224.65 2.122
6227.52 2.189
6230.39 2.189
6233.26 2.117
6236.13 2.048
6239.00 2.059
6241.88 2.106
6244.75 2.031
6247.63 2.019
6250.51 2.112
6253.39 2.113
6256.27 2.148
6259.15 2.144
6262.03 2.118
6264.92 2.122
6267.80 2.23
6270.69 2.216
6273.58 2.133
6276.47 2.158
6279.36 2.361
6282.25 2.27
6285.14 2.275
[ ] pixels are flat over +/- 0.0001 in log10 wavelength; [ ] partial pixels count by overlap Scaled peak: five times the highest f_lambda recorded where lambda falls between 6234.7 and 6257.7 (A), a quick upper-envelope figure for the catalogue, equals 10.7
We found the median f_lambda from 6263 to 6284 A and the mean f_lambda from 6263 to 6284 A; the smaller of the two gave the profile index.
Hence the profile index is 2.21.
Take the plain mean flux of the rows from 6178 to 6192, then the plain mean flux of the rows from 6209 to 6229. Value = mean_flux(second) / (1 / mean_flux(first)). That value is 4.74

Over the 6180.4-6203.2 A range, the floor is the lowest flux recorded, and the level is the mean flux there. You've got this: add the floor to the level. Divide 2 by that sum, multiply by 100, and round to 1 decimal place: 48.2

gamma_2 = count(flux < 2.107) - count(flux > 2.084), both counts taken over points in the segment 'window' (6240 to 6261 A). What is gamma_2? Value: -2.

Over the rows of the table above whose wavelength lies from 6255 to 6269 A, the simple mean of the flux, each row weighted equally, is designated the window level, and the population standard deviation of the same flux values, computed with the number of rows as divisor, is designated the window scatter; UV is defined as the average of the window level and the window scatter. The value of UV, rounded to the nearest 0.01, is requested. 1.10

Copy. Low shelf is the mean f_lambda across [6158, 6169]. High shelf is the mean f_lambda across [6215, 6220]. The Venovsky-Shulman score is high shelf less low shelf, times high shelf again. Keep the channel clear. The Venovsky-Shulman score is 0.08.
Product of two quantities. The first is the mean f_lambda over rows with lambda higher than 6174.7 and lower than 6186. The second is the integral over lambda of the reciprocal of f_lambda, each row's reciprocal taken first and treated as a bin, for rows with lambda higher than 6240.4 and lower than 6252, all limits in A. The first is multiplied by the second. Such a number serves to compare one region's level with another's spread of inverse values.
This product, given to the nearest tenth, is 12.2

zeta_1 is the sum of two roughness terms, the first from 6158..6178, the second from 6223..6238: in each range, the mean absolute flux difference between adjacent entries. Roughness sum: 0.097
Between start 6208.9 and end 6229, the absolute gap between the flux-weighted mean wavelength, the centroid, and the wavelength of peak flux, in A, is 8.5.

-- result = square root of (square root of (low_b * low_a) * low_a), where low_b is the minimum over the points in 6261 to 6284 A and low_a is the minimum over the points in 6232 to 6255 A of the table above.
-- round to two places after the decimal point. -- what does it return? 2.04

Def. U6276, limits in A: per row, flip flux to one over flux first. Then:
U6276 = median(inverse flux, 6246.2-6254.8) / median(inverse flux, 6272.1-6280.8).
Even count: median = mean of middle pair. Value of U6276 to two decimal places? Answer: 1.02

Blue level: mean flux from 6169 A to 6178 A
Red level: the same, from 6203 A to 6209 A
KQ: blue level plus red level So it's 4.30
